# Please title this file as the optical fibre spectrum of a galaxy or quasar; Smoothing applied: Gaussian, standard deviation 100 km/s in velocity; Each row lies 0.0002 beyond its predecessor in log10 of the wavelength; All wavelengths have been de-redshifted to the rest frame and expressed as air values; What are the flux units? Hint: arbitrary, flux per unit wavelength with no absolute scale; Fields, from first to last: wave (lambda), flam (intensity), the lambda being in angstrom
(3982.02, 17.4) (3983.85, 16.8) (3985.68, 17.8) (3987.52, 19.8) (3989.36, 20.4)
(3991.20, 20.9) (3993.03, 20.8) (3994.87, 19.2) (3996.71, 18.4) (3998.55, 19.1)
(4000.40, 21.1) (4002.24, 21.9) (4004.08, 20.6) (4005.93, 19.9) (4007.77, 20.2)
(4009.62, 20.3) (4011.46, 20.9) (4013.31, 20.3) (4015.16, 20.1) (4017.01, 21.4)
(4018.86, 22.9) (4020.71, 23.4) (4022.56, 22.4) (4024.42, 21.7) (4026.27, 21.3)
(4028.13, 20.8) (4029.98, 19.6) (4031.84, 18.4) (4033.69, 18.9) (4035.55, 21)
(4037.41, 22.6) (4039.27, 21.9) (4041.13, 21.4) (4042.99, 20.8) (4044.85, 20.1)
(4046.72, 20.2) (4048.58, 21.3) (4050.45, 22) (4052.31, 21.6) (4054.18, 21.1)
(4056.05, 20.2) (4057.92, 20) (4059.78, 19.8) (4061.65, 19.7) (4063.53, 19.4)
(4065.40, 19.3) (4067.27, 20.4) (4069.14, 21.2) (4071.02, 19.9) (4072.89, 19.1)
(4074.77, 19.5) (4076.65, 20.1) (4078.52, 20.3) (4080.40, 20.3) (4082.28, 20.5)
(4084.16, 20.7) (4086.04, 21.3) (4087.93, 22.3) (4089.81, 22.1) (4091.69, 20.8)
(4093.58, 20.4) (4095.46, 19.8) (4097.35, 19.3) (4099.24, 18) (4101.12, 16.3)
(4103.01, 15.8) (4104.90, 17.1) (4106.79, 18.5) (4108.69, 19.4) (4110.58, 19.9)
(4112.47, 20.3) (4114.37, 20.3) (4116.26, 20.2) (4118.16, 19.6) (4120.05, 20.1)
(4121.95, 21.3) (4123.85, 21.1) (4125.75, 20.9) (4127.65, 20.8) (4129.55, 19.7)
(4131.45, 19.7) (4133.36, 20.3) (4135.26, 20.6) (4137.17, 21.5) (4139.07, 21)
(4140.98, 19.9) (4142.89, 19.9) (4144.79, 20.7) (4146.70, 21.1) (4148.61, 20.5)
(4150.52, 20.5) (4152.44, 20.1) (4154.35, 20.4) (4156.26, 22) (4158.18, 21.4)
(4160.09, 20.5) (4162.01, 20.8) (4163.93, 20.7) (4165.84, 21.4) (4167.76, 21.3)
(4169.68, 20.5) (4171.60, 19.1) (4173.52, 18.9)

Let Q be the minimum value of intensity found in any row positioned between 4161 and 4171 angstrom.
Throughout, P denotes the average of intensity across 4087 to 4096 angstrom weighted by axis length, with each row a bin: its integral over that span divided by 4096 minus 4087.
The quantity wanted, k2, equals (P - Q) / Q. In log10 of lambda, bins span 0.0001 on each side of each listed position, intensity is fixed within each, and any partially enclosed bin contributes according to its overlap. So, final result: 0.03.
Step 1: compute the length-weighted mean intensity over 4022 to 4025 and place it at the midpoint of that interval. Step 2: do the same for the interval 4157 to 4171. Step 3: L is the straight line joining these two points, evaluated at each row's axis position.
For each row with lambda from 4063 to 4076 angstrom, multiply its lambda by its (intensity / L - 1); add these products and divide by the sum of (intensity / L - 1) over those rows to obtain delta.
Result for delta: 4069.2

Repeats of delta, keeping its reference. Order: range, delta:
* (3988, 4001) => 3995.3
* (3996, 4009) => 4001.3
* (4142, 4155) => 4148.6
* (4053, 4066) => 4060.8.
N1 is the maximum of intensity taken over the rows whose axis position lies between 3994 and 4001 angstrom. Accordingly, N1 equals 21.1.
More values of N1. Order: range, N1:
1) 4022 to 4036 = 22.4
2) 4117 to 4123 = 21.3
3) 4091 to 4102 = 20.8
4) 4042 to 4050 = 21.3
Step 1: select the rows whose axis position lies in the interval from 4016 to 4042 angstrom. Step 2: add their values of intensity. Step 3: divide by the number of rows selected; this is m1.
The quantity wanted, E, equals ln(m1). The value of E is 3.06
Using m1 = 21.3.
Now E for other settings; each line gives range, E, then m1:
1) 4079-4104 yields 2.99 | 19.8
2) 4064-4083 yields 3.00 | 20.1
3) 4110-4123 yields 3.01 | 20.2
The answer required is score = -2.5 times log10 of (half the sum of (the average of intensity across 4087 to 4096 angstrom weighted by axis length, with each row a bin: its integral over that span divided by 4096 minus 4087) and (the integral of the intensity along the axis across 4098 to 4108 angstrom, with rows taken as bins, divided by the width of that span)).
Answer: -3.21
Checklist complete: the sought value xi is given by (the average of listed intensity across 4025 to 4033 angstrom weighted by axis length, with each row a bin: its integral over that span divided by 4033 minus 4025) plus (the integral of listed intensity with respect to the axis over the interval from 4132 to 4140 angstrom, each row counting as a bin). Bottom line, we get 186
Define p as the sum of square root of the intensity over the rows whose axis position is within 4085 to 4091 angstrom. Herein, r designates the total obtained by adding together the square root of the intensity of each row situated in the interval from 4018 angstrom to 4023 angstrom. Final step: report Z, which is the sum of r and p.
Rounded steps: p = 14.0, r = 14.4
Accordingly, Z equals 28.39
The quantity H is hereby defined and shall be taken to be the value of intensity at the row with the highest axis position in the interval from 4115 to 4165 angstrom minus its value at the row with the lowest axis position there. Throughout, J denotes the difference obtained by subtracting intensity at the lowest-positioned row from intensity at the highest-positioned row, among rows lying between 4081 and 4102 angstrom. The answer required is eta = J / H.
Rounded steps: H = 0.5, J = -4.2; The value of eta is -8.4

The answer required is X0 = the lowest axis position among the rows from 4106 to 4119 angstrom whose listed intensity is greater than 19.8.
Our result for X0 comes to 4110.58 angstrom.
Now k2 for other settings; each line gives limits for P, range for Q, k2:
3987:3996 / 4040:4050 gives 0.01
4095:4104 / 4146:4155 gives -0.12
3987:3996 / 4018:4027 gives -0.05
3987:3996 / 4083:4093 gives -0.02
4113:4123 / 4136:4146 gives 0.02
